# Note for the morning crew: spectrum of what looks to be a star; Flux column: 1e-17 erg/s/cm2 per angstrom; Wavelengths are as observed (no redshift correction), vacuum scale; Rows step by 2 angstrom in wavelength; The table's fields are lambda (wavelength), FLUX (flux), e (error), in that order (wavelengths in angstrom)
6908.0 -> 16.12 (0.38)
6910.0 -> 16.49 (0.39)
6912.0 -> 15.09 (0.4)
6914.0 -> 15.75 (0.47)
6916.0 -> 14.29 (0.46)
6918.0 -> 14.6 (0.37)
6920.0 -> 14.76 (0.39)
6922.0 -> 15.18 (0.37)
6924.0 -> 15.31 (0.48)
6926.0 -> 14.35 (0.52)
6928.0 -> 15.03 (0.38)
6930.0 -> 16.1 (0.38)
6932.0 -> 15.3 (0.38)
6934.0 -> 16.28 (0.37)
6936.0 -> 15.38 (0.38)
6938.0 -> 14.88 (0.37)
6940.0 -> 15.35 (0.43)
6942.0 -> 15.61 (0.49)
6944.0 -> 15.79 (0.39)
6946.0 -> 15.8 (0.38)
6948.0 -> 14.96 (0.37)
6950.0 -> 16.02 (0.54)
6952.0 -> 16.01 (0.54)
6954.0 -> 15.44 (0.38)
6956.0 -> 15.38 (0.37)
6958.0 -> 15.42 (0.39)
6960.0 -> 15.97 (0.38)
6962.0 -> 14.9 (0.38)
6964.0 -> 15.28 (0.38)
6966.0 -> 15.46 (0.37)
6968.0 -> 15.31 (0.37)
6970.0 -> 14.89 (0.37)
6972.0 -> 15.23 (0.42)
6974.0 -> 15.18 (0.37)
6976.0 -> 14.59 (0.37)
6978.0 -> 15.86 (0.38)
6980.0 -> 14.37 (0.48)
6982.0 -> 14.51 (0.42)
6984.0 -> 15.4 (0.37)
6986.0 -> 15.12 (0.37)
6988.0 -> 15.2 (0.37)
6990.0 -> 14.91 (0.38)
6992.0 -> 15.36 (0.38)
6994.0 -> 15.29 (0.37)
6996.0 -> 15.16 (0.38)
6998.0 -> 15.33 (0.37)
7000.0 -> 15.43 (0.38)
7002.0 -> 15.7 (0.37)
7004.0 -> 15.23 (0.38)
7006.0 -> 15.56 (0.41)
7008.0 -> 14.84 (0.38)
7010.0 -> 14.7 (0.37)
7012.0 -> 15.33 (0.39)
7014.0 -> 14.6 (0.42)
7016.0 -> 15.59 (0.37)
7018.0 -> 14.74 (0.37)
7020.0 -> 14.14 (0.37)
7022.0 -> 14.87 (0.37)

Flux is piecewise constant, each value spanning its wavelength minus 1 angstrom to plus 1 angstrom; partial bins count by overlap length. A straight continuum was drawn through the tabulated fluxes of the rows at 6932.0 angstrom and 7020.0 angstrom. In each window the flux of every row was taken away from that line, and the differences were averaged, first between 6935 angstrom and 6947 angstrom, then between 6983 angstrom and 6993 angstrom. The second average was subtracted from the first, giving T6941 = 0.35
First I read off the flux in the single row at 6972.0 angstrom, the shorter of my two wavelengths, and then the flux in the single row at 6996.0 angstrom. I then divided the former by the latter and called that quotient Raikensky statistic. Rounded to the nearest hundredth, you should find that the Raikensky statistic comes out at 1.00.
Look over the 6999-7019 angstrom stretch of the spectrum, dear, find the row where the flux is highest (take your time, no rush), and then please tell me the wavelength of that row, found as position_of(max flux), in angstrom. 7002.0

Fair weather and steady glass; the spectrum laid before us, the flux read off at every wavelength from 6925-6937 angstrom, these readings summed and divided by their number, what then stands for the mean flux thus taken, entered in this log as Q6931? 15.4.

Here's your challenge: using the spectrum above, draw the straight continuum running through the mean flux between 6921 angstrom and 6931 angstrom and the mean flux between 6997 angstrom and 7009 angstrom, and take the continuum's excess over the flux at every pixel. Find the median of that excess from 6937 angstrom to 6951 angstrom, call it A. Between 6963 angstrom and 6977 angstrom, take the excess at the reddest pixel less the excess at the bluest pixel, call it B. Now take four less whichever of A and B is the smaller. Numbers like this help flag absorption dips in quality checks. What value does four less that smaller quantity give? 4.38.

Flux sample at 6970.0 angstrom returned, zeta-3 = 14.89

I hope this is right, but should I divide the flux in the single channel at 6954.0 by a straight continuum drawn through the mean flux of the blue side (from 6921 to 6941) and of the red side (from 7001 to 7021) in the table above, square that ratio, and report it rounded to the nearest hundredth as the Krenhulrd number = 1.03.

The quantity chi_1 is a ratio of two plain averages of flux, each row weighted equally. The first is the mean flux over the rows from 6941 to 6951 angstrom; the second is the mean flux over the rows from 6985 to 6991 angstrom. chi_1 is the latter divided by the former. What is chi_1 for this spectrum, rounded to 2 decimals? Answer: 0.96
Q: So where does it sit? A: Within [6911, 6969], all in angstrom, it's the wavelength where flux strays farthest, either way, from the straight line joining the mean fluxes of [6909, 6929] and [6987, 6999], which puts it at 6934.0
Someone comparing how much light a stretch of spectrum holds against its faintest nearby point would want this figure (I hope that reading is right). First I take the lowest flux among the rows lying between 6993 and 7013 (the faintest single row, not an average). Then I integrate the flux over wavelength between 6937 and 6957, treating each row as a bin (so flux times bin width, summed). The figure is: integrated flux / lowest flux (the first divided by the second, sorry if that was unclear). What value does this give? 21.1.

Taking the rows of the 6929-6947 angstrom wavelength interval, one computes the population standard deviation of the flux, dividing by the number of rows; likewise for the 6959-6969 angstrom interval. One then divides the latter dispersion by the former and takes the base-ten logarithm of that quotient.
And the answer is -0.07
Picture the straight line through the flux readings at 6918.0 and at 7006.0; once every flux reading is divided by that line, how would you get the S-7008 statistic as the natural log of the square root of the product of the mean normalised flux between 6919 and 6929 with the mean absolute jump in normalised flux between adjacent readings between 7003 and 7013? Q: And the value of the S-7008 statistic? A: -1.76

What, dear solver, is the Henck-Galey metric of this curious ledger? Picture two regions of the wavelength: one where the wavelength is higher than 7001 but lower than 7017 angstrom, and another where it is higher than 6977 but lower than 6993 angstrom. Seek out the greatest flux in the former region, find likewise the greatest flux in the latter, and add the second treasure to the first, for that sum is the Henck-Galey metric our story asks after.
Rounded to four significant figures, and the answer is 31.56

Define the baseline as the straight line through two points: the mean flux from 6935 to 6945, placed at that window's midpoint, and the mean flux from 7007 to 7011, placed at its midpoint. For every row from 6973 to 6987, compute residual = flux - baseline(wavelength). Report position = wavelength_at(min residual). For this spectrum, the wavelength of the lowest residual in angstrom 6980.0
